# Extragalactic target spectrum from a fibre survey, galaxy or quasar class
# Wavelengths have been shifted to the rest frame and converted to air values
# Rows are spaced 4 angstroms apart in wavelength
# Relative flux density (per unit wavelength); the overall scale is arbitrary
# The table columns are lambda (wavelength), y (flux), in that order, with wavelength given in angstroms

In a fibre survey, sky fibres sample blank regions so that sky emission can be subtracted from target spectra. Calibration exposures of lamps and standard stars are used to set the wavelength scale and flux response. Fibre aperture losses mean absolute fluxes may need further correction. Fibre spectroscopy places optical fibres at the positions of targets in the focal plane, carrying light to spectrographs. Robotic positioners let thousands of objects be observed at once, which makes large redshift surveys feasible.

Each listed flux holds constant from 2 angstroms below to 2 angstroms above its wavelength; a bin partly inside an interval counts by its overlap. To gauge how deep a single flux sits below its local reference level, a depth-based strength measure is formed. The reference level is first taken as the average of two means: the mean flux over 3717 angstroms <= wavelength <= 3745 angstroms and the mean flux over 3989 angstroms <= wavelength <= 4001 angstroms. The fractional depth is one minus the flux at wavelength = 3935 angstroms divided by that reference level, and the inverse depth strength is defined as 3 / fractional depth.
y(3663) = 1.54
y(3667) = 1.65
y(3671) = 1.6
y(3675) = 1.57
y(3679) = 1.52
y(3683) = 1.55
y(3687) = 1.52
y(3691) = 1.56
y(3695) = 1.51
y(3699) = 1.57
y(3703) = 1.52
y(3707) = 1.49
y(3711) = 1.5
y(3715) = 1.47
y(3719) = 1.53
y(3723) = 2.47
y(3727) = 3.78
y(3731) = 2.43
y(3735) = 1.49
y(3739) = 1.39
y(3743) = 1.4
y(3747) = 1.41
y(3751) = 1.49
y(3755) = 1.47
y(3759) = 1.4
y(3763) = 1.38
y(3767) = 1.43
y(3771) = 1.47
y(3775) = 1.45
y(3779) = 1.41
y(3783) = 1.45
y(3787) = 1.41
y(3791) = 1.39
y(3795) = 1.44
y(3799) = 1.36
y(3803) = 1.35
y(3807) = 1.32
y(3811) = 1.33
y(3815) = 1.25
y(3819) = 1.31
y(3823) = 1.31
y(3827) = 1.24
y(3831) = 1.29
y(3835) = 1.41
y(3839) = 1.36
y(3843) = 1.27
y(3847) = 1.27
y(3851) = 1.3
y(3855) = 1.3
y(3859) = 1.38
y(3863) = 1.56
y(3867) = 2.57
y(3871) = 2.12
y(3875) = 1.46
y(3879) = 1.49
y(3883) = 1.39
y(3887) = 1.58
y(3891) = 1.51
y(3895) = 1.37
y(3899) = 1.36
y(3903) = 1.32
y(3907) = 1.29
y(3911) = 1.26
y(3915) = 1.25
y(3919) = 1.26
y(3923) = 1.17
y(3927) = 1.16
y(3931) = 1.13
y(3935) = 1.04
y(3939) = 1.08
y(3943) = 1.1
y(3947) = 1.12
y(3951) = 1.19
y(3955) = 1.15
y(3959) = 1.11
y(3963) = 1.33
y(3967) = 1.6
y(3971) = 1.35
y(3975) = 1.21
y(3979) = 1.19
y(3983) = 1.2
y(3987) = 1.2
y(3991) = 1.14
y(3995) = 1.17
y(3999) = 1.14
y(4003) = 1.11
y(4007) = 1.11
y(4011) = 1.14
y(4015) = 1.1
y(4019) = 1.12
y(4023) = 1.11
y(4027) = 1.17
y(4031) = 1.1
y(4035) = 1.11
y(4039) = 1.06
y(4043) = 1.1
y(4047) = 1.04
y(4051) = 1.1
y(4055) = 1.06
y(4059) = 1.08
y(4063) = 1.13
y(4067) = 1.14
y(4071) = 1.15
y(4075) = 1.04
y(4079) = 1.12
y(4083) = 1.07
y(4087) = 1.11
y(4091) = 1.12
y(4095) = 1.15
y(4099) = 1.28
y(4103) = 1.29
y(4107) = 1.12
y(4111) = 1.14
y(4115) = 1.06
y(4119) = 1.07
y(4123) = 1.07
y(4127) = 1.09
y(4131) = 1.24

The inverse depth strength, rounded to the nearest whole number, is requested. 8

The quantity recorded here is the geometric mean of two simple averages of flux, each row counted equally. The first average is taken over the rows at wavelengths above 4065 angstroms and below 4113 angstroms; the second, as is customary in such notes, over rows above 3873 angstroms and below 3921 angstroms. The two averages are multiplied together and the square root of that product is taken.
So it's 1.26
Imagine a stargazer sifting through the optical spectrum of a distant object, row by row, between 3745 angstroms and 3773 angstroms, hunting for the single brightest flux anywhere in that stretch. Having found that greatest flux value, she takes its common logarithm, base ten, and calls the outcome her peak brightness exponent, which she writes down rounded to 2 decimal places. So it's 0.17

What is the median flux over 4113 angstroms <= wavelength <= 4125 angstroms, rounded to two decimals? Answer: 1.07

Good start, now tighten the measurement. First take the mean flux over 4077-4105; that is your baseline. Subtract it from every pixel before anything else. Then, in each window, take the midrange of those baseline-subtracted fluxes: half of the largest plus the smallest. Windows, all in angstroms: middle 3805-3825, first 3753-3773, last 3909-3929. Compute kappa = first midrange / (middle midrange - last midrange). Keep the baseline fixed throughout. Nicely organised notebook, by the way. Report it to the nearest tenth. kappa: 3.3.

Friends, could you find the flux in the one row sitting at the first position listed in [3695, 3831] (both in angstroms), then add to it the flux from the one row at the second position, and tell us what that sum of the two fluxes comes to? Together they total 2.8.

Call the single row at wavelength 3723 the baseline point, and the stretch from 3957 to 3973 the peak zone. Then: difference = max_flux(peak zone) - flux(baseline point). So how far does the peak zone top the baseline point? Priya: -0.9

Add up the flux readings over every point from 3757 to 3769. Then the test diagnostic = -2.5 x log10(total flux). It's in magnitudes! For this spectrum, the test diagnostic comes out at -1.56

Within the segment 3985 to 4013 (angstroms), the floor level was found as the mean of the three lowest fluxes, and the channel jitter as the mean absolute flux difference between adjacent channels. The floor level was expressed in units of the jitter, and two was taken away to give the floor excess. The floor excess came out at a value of 35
